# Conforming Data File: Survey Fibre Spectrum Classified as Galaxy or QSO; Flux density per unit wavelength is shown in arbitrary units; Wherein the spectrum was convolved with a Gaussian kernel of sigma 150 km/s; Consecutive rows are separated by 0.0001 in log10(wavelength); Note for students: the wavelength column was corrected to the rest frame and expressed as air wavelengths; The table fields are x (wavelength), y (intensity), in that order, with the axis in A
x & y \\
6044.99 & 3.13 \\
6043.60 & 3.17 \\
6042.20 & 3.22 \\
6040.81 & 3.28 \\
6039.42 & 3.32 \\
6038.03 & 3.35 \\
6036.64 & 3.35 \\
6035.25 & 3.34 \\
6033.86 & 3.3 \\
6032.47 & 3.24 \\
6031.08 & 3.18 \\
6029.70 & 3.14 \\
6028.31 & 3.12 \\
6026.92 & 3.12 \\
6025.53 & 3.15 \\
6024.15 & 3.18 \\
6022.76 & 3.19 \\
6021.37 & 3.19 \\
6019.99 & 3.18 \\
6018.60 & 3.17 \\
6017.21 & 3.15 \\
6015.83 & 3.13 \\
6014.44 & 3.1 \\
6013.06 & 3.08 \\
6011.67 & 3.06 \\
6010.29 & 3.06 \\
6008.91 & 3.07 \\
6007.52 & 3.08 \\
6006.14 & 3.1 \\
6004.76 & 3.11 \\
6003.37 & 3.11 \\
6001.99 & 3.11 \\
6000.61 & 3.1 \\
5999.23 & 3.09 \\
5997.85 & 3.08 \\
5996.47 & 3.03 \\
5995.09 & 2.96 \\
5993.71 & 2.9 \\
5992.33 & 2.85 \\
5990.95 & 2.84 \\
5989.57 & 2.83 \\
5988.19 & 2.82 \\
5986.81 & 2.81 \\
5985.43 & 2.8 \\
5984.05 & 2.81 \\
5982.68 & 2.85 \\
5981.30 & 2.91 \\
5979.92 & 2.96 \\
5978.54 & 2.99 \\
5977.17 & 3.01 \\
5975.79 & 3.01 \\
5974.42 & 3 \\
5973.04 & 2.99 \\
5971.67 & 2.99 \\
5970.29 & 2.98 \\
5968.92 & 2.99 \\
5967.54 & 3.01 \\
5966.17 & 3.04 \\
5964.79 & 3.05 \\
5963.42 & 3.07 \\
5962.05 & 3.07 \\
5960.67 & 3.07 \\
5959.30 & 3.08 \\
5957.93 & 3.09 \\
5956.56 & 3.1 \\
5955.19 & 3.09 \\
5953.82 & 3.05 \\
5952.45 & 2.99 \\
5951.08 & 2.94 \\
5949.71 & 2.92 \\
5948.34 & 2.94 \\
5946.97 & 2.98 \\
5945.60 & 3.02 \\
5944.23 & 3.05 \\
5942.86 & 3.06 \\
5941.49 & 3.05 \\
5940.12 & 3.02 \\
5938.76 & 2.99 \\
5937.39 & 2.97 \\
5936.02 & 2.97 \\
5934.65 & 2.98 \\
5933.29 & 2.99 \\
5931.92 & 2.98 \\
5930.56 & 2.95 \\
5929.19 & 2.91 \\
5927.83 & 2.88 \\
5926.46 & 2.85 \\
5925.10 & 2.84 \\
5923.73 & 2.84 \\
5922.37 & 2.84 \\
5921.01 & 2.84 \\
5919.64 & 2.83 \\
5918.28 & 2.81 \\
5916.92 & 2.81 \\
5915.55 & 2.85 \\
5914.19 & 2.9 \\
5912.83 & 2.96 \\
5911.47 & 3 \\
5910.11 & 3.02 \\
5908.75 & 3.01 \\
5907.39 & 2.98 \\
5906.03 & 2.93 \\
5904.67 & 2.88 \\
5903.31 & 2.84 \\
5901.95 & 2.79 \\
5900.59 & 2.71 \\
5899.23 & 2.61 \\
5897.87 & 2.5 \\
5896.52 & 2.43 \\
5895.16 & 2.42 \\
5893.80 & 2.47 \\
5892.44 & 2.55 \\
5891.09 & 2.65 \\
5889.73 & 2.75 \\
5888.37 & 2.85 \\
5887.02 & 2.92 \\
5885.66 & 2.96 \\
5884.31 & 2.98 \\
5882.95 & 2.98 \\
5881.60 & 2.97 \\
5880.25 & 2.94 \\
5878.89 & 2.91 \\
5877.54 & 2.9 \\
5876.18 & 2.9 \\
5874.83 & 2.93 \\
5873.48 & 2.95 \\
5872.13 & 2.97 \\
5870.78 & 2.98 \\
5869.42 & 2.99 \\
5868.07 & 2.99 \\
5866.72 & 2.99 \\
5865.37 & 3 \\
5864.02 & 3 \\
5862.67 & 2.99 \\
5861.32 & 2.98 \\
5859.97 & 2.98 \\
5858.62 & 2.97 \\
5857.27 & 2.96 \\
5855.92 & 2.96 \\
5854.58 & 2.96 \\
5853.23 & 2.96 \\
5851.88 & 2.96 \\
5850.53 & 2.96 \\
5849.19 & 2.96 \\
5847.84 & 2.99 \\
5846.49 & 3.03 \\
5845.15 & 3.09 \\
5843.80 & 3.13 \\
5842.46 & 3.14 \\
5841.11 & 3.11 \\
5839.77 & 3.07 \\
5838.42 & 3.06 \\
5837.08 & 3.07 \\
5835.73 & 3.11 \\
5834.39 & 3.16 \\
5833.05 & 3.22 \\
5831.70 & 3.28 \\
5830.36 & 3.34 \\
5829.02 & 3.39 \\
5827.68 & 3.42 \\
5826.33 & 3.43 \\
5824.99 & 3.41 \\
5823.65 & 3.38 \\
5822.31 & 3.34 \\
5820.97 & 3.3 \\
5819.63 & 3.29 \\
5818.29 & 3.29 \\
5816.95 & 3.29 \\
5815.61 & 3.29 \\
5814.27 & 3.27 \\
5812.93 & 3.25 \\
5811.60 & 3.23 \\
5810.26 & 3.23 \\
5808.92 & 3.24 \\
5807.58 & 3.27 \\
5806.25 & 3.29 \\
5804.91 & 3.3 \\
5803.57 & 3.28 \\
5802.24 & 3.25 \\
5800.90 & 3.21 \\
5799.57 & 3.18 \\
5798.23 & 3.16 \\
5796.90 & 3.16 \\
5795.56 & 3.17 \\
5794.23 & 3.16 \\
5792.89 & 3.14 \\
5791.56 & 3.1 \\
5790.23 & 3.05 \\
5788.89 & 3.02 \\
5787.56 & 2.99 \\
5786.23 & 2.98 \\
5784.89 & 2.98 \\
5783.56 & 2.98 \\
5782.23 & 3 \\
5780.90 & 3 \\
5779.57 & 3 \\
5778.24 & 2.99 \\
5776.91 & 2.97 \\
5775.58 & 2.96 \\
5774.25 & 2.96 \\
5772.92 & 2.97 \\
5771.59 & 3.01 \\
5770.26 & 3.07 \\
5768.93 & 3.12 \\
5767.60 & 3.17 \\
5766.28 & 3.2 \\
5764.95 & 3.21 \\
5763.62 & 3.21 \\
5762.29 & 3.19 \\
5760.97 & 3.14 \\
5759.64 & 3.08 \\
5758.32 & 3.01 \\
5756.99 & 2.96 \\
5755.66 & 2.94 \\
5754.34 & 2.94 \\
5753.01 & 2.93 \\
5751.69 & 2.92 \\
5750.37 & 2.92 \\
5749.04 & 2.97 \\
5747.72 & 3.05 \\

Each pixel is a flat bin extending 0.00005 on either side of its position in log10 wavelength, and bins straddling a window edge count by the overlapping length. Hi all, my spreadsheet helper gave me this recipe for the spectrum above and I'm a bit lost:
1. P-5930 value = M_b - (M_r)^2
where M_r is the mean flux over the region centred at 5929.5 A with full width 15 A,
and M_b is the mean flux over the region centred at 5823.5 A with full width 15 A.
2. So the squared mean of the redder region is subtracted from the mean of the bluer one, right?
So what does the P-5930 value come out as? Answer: -5.1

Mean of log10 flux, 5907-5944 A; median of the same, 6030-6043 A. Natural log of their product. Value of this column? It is -1.42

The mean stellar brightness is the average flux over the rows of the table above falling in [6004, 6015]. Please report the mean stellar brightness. 3.08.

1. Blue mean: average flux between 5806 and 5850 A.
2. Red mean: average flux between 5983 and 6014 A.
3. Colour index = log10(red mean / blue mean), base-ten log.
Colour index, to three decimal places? -0.033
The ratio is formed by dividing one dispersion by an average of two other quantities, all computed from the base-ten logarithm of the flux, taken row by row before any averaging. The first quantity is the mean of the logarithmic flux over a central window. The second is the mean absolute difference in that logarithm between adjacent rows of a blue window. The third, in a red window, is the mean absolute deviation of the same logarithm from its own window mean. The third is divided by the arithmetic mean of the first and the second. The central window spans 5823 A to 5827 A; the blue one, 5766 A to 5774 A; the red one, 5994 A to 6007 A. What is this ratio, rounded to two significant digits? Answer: 0.019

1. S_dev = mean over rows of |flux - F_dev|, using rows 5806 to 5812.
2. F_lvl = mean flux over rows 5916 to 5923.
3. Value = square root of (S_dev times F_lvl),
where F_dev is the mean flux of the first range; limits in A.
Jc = 0.25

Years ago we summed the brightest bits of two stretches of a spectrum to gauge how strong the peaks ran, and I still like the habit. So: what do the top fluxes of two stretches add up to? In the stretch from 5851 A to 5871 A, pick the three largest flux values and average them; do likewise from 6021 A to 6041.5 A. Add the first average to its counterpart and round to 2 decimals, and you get 6.34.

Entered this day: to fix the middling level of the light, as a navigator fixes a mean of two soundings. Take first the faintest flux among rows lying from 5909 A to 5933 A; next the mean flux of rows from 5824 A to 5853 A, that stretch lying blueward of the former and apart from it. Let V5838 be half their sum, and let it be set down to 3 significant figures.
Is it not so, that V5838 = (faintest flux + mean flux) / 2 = 2.98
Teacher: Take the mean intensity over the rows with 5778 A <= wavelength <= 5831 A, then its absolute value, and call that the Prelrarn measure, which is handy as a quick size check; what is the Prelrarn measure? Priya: 3.20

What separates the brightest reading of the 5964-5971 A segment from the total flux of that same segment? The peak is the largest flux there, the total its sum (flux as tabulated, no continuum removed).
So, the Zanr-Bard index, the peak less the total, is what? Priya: -12.0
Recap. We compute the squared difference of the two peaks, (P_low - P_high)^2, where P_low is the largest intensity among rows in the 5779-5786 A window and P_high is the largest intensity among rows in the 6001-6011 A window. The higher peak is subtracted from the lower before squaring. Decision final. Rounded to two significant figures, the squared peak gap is 0.012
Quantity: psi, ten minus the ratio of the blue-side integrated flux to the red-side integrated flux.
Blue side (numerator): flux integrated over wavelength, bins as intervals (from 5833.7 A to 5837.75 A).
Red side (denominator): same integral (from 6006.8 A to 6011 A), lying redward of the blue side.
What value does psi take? 9.02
